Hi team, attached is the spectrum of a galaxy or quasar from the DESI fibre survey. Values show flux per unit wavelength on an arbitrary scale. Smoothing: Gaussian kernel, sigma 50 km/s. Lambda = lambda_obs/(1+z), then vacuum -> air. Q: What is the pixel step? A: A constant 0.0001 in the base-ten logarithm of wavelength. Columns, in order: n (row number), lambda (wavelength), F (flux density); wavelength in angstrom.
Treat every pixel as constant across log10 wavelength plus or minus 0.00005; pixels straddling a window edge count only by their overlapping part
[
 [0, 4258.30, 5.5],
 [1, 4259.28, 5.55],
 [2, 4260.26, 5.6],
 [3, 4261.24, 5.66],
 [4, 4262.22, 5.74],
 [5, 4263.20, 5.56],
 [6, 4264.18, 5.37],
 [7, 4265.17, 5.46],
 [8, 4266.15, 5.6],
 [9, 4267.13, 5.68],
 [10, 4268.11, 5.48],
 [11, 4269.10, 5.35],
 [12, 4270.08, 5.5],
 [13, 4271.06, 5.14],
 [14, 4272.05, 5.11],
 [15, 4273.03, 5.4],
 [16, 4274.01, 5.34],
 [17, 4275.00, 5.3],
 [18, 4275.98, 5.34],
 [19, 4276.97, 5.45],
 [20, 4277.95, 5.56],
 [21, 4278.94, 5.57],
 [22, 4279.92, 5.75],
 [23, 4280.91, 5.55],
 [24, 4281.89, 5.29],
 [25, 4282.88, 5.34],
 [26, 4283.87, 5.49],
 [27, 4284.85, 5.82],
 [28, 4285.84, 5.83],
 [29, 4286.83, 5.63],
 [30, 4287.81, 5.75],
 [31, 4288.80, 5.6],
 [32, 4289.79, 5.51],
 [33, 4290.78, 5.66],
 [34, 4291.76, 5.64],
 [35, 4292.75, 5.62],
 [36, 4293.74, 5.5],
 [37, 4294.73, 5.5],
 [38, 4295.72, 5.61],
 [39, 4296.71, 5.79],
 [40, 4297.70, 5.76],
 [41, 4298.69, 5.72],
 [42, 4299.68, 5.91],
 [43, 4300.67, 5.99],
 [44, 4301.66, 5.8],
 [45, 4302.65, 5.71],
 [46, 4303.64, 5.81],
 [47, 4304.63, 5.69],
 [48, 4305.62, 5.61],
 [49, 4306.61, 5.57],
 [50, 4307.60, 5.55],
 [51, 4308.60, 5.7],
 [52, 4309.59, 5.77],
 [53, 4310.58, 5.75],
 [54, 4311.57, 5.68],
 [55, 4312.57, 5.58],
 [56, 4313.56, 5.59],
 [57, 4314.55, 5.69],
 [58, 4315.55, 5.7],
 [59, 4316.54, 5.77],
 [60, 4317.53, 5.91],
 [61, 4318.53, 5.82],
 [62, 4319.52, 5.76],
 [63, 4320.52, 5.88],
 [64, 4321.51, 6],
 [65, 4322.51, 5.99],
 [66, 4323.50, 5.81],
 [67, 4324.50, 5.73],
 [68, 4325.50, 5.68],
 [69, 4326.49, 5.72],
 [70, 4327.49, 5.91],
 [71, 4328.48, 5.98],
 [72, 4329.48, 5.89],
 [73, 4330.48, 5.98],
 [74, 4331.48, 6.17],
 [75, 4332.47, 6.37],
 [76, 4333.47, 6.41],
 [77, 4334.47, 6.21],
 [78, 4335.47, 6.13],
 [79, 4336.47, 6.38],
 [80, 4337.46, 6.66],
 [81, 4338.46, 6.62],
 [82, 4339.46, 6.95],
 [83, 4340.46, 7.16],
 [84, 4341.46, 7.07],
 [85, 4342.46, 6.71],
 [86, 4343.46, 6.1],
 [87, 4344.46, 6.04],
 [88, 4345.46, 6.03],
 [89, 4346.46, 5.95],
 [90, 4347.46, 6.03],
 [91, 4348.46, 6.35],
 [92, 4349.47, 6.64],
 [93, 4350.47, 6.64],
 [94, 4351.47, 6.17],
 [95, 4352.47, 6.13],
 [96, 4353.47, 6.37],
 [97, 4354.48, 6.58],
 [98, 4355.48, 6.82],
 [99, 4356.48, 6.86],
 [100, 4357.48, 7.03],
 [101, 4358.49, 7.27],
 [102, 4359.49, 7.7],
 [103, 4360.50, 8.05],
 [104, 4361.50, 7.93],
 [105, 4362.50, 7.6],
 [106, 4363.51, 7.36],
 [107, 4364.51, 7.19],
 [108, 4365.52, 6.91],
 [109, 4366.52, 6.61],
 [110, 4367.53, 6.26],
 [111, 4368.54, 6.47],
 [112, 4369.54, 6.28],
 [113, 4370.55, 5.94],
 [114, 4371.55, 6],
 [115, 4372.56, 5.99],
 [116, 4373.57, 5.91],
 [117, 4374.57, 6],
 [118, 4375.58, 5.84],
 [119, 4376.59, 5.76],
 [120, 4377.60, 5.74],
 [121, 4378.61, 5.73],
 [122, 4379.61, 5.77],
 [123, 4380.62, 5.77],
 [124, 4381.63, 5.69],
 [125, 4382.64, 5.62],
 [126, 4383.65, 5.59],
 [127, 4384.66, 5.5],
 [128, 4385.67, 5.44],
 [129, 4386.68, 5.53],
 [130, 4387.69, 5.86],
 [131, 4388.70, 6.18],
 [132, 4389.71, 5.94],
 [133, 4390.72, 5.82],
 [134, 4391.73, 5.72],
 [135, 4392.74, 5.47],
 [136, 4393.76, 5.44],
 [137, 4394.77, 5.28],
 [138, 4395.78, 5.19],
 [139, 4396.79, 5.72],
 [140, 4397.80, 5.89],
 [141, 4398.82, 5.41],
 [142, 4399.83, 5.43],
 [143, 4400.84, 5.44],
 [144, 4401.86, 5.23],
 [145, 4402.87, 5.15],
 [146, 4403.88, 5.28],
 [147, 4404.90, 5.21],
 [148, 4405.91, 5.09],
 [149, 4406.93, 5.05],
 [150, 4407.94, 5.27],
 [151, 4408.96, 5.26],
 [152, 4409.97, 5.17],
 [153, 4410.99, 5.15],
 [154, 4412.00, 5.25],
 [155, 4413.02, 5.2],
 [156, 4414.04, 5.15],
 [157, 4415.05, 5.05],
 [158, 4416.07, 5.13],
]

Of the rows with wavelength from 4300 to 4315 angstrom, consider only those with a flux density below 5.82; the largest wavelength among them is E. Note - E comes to 4314.55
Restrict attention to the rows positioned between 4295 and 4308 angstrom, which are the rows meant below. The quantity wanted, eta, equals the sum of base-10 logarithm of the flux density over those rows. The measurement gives 9.9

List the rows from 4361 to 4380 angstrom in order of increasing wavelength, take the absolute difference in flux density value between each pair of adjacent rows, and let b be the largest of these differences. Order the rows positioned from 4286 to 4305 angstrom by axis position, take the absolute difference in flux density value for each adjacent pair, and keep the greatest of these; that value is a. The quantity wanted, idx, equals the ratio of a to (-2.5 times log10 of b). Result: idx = 0.17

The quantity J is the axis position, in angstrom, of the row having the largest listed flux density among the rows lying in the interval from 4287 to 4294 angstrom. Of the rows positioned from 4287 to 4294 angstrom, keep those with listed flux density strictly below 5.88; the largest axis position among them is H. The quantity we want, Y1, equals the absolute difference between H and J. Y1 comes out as 5.9 angstrom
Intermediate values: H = 4293.74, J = 4287.81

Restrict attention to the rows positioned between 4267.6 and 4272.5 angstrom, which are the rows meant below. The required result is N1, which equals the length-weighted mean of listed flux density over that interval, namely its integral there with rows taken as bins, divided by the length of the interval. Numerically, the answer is 5.31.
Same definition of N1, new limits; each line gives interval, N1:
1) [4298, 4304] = 5.82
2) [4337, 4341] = 6.85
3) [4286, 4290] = 5.65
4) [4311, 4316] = 5.64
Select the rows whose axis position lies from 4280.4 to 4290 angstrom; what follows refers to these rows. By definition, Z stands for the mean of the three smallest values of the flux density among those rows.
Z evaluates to 5.37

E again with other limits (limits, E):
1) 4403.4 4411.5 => 4410.99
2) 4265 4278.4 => 4277.95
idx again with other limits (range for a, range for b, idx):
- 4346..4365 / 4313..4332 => 0.26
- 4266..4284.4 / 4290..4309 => 0.20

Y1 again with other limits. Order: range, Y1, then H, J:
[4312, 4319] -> 1.0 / 4318.53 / 4317.53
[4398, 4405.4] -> 4.1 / 4404.90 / 4400.84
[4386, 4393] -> 4.0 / 4392.74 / 4388.70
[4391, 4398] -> 1.0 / 4396.79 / 4397.80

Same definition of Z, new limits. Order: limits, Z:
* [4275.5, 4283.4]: 5.32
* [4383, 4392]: 5.49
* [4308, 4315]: 5.62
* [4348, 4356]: 6.22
